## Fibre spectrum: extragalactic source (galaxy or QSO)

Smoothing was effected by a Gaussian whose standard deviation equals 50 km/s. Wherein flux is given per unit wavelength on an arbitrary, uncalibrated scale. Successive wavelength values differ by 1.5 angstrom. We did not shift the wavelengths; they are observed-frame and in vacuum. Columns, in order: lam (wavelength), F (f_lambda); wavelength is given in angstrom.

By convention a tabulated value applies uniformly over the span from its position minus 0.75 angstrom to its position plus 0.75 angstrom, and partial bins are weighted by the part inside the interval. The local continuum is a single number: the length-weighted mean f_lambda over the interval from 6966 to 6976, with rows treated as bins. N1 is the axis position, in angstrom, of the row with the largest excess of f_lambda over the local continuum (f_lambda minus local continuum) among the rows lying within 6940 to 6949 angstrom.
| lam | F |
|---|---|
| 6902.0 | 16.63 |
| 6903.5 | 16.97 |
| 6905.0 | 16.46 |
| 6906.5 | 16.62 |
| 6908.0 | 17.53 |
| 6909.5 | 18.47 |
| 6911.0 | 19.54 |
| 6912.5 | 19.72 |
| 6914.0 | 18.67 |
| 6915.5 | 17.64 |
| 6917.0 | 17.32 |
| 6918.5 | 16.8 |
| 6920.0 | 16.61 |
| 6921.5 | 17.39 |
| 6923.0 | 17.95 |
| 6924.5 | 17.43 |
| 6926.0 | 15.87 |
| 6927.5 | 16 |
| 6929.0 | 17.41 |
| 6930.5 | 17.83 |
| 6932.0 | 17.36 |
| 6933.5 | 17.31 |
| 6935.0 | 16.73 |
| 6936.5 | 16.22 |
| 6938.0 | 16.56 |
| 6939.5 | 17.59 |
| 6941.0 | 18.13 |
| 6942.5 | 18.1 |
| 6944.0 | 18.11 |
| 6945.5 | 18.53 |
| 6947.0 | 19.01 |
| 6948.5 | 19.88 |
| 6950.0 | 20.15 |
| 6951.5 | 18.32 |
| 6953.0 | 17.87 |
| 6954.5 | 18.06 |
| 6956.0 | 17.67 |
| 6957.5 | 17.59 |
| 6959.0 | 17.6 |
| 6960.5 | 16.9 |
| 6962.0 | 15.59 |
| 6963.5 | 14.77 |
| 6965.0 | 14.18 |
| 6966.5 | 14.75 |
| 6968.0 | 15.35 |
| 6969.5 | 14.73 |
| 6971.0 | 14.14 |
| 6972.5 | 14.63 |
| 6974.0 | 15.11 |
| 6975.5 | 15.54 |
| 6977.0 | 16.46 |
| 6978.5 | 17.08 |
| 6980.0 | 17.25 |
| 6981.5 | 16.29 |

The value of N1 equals 6948.5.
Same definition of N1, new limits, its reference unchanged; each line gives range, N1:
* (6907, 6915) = 6912.5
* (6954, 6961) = 6954.5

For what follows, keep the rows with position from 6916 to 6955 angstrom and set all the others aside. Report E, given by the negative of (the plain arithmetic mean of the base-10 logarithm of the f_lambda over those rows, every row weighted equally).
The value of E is -1.25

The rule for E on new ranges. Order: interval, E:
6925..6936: -1.23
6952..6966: -1.22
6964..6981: -1.19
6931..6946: -1.24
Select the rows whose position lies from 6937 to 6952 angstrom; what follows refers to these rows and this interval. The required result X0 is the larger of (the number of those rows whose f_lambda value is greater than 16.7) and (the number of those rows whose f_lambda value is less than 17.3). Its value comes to 9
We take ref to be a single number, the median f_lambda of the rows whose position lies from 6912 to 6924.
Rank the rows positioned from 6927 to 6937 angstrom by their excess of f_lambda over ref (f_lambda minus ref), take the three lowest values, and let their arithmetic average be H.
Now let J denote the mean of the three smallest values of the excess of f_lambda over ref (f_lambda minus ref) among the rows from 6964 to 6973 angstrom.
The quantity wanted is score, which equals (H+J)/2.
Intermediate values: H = -1.2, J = -3.2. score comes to -2.2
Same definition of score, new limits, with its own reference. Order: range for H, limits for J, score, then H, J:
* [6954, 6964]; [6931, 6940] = -1.4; -1.8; -1.0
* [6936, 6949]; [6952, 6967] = -1.8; -0.7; -2.9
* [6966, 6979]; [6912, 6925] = -1.8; -3.0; -0.6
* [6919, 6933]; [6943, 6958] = -0.6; -1.4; 0.2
